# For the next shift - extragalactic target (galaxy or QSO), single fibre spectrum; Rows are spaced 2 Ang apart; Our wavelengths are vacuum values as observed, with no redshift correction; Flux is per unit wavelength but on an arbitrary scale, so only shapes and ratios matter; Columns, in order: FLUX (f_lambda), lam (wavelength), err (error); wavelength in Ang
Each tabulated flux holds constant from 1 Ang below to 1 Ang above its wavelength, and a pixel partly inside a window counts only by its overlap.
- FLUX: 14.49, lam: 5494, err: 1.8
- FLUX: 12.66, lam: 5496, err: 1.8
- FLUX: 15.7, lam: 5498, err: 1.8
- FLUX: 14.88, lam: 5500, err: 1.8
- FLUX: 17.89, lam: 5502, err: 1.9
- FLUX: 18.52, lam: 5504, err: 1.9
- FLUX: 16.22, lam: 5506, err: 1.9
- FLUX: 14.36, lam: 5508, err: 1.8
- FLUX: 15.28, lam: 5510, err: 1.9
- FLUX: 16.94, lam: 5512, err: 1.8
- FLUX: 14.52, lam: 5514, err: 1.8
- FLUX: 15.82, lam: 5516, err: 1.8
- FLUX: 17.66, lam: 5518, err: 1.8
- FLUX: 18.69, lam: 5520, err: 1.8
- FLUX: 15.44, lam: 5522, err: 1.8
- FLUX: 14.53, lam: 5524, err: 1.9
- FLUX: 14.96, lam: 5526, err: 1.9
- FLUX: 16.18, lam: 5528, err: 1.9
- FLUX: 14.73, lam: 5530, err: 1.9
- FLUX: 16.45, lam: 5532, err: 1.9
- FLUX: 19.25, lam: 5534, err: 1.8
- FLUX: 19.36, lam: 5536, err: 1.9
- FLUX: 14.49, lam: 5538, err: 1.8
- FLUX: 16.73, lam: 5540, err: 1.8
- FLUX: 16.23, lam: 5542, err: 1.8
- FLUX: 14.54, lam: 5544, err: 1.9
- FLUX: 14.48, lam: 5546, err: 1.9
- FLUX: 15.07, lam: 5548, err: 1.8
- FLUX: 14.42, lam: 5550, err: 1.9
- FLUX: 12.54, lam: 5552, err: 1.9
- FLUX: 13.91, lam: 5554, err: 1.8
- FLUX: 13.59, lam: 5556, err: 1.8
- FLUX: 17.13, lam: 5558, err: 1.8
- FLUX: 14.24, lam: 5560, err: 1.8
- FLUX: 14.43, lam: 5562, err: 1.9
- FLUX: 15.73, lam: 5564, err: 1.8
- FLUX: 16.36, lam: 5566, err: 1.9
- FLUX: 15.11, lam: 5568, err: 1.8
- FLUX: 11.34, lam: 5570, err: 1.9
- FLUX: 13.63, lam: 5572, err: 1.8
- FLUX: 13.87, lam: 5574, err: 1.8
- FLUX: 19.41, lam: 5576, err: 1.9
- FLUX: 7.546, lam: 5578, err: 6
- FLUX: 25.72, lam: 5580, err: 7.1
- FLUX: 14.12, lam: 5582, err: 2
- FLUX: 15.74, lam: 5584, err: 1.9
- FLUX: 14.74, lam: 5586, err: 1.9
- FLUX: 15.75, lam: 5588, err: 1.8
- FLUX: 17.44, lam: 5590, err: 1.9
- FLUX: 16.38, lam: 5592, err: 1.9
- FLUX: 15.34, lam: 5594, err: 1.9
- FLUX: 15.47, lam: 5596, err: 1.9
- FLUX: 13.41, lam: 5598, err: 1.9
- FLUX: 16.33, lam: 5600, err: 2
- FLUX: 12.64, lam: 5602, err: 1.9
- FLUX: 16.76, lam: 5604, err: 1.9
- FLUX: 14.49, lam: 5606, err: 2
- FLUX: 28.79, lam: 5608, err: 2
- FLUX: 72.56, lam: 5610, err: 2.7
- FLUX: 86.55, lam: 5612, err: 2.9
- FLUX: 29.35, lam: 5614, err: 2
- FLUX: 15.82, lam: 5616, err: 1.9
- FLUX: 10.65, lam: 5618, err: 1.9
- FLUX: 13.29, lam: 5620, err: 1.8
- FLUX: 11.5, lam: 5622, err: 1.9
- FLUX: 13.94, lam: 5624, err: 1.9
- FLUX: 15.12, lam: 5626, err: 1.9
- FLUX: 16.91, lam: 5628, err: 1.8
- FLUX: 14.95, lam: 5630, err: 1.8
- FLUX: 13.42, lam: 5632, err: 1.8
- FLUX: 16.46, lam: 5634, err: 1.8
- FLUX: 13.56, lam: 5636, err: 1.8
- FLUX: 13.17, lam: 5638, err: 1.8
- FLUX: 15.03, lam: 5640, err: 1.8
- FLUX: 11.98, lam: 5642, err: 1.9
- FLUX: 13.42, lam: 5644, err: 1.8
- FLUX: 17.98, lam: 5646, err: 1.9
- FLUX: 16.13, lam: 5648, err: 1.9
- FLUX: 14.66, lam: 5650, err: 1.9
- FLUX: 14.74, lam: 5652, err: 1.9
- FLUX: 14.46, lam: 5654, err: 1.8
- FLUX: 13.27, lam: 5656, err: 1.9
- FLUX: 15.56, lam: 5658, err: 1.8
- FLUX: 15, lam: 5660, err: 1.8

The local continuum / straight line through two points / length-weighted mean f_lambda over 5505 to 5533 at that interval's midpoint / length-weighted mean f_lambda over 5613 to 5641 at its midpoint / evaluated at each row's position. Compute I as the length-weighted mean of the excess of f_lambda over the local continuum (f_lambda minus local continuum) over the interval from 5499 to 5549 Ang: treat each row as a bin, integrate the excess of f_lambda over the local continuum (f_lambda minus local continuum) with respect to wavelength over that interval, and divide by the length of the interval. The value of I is 0.32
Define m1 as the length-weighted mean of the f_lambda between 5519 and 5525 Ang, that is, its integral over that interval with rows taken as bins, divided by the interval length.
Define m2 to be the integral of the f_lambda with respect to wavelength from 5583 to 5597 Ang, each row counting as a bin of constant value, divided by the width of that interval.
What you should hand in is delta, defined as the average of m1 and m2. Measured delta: 16.0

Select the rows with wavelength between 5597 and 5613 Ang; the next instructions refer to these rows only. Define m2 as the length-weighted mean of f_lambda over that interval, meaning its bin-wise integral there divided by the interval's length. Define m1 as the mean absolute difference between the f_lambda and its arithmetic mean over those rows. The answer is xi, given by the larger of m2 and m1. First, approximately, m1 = 23.4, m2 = 32.7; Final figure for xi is 32.7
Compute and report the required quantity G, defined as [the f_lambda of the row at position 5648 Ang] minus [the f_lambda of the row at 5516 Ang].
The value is 0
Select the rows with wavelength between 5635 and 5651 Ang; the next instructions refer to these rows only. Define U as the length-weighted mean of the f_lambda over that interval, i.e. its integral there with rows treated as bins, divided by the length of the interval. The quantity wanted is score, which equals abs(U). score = 14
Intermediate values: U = 14.5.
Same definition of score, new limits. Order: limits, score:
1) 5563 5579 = 14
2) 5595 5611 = 24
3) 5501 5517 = 16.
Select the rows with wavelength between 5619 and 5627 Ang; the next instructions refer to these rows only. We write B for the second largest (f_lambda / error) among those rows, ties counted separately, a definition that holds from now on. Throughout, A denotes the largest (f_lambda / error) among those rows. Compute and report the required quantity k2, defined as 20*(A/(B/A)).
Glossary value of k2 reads 172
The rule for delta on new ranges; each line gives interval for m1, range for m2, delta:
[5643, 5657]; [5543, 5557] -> 14.5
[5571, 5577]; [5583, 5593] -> 15.8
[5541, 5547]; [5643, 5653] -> 15.2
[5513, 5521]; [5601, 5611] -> 22.9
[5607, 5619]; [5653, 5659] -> 27.5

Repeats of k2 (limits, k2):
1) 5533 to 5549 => 224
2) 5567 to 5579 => 249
